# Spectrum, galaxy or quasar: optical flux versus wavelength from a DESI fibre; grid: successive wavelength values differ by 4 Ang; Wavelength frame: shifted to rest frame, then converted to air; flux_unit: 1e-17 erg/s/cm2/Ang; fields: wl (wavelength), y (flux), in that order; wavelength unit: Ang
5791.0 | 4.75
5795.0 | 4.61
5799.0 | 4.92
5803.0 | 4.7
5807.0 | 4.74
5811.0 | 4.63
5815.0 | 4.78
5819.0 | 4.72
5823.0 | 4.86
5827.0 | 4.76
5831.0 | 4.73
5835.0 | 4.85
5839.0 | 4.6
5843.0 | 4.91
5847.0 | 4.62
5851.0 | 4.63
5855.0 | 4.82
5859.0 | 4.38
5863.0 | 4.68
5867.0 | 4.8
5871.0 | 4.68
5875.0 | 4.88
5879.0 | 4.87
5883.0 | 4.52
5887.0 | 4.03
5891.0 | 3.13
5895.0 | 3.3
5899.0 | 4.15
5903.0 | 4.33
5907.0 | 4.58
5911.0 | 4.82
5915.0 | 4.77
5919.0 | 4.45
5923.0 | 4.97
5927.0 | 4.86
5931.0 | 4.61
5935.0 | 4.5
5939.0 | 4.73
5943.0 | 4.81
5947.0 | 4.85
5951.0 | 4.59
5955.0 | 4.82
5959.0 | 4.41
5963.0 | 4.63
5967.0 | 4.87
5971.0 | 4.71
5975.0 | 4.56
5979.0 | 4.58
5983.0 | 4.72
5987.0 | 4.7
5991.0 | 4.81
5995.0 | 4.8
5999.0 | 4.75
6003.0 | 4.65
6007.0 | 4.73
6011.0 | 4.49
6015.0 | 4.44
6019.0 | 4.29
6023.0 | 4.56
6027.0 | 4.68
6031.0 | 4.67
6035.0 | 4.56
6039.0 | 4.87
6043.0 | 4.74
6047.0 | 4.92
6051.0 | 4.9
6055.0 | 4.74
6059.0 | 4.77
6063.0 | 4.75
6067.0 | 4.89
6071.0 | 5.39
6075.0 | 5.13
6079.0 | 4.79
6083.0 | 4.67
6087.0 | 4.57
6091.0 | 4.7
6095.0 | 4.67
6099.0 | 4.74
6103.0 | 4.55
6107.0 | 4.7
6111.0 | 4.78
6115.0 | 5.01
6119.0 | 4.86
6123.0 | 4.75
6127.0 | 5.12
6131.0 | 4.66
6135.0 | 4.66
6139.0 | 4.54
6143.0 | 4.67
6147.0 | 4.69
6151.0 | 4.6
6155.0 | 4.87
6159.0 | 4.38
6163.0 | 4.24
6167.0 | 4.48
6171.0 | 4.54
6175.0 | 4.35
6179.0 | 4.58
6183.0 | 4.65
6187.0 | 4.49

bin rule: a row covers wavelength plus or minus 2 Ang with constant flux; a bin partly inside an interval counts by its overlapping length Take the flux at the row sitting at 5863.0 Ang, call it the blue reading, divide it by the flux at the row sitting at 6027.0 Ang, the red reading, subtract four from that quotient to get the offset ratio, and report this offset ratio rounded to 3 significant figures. -3.00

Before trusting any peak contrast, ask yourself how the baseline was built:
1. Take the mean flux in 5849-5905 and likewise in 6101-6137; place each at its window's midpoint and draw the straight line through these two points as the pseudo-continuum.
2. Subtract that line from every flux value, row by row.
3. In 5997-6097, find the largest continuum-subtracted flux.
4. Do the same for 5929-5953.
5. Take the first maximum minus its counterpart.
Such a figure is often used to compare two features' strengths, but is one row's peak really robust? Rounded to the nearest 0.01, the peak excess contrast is 0.33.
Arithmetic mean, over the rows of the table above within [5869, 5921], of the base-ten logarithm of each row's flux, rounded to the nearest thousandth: 0.634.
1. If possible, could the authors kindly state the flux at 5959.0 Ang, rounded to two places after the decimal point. 4.41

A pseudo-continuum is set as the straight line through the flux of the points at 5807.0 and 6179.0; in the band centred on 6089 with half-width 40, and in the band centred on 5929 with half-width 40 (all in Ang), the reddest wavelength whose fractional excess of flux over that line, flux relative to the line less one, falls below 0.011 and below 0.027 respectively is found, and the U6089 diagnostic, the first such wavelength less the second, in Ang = 140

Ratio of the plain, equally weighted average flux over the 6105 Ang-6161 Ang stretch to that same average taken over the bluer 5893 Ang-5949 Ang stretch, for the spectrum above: 1.04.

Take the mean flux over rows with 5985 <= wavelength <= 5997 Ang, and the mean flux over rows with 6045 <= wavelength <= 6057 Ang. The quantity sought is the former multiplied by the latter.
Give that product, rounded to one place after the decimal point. 23.2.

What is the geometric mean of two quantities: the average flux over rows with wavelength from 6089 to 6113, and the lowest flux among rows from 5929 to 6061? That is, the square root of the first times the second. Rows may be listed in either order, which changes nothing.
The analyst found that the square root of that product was 4.49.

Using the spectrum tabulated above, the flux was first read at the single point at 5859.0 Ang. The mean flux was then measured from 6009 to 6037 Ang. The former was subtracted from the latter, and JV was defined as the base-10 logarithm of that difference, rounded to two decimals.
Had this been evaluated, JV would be -0.83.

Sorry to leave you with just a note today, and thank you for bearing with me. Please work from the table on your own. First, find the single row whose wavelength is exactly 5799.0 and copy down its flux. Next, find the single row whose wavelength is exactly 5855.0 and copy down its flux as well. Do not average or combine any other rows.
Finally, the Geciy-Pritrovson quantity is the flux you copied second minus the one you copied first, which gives -0.1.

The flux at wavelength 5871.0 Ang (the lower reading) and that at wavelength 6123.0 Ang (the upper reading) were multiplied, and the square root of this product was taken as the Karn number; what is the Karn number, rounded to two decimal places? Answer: 4.71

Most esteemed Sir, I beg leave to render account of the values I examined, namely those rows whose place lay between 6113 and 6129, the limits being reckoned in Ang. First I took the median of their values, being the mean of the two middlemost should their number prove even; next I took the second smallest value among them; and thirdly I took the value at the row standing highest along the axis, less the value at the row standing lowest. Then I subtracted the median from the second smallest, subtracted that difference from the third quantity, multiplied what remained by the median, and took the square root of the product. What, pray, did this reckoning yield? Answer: 0.96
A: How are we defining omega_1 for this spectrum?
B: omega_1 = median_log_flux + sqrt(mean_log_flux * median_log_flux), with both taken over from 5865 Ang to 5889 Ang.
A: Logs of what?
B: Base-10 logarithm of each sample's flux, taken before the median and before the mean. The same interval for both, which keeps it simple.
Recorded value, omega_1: 1.35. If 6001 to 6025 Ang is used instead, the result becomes 1.31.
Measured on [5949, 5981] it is 1.33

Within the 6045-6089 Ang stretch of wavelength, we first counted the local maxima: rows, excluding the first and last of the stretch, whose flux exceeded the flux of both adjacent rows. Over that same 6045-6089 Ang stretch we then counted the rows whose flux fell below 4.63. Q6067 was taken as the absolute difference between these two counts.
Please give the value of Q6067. 1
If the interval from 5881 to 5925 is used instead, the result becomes 7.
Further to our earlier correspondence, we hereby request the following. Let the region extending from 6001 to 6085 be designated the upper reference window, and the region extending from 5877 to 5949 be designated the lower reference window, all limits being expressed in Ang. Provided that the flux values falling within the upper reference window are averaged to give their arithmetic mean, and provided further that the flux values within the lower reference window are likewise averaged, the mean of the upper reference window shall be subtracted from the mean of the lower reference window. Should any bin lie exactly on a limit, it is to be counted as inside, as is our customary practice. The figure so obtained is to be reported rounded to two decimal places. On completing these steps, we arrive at -0.28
